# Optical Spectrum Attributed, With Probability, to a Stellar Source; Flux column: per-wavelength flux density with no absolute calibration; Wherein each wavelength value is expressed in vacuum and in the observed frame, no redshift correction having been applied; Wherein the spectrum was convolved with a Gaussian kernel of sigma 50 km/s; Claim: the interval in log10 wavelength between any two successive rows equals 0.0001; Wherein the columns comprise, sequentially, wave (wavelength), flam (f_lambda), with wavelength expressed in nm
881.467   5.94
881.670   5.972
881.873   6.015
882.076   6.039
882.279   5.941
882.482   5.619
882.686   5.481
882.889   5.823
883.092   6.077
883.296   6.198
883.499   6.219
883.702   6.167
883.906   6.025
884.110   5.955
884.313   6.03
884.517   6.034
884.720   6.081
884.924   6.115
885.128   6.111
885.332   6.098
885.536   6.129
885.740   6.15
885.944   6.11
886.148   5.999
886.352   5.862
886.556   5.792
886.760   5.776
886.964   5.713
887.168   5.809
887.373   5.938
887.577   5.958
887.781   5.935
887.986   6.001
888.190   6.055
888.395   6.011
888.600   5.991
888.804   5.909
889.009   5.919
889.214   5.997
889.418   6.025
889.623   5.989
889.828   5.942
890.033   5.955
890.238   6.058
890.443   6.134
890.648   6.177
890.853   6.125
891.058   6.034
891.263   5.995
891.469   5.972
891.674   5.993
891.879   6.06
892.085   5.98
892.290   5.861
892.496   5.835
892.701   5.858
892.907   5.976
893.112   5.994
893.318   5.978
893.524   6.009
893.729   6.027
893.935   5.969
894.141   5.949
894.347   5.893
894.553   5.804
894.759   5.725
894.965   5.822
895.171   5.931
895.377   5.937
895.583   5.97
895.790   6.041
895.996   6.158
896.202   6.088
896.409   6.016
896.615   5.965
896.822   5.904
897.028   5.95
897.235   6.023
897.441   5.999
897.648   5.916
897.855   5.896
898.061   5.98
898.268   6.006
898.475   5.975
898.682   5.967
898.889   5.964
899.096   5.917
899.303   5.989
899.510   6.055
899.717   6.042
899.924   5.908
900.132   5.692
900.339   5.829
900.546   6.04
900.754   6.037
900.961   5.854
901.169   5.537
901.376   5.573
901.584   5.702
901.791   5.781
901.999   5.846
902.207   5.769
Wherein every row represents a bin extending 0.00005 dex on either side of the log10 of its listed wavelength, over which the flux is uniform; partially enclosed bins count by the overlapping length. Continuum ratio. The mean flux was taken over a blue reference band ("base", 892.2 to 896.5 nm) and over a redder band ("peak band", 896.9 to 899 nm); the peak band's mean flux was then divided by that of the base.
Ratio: 1.004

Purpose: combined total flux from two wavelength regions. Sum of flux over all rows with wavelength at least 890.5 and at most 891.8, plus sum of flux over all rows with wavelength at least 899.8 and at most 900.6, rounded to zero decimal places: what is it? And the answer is 60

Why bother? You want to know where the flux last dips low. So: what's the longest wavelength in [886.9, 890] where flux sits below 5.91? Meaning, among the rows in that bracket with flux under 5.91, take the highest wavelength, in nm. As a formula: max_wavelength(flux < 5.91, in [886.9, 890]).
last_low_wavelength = 888.804 nm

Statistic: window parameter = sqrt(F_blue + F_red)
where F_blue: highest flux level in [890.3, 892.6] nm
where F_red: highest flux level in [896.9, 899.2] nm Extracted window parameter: 3.49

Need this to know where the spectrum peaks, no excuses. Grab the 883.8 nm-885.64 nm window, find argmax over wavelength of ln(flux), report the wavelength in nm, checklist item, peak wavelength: 885.536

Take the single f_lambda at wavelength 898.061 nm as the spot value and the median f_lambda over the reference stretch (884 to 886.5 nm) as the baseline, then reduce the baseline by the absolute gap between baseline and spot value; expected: 5.98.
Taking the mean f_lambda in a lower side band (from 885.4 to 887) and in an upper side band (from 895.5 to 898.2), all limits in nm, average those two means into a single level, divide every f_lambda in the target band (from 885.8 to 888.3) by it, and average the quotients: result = 0.99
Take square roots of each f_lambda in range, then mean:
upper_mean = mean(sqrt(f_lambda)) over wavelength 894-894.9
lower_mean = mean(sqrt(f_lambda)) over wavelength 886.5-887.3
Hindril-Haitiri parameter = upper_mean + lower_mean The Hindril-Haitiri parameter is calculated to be 4.82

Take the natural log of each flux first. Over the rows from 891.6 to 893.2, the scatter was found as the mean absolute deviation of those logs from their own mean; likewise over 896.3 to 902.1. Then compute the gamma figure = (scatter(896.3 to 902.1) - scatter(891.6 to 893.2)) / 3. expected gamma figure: 0.0020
